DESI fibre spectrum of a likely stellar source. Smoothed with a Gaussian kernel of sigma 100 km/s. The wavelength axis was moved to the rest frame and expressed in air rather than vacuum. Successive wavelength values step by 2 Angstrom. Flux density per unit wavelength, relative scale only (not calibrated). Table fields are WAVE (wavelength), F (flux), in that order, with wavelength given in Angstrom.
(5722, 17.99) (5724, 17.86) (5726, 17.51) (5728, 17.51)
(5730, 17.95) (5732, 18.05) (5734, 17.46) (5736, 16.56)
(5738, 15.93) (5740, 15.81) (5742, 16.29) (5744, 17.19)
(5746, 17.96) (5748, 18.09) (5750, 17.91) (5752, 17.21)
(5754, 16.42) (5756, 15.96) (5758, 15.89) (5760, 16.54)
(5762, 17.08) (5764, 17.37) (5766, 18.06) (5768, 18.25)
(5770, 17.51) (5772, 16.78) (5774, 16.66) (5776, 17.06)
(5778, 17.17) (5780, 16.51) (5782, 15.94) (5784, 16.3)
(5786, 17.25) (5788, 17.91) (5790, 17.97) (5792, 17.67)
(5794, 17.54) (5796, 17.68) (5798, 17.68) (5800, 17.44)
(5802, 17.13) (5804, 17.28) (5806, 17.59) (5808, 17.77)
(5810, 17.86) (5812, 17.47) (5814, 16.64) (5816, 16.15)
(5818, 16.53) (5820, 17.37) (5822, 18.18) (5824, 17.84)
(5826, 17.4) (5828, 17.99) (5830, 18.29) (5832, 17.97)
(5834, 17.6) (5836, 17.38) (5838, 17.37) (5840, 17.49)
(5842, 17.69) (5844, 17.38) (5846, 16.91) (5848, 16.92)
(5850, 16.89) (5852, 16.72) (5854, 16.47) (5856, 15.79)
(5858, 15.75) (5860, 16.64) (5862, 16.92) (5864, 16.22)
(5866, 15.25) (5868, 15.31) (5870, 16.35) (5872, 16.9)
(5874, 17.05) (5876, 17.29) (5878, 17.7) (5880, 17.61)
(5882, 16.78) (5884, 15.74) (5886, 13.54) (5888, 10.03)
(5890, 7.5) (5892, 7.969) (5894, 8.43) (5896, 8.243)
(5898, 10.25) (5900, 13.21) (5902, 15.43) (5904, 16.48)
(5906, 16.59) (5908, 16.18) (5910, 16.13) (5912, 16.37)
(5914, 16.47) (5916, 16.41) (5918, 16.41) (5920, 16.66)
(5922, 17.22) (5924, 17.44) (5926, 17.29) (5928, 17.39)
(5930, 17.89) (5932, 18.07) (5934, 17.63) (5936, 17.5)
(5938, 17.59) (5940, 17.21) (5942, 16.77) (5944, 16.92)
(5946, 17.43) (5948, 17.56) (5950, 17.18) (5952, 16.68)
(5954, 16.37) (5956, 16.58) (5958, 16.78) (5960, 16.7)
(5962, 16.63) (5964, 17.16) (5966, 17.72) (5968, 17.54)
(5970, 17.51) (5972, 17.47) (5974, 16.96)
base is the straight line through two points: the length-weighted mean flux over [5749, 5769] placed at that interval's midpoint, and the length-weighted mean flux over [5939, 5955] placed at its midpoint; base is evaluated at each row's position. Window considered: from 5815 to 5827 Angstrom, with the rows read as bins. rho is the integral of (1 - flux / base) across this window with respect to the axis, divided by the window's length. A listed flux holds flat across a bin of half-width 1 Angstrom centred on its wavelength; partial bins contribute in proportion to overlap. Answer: -0.011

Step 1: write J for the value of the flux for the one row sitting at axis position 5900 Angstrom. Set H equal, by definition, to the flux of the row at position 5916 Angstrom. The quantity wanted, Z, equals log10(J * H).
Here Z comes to 2.34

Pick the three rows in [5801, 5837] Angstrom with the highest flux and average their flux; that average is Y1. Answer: 18.15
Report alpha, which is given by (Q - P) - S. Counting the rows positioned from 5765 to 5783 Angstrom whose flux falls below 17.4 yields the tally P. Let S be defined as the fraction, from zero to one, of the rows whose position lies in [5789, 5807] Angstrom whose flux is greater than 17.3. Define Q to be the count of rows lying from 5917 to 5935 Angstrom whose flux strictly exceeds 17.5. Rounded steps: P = 6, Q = 3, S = 0.78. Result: -3.8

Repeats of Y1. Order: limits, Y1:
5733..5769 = 18.13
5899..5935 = 17.86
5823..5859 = 18.08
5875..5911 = 17.53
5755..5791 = 18.09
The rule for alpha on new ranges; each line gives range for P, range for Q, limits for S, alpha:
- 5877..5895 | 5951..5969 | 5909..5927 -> -5.1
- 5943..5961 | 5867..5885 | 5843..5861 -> -5.1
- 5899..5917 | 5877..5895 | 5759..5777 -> -7.4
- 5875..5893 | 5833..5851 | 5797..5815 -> -5.7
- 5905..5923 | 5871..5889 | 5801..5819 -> -7.4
